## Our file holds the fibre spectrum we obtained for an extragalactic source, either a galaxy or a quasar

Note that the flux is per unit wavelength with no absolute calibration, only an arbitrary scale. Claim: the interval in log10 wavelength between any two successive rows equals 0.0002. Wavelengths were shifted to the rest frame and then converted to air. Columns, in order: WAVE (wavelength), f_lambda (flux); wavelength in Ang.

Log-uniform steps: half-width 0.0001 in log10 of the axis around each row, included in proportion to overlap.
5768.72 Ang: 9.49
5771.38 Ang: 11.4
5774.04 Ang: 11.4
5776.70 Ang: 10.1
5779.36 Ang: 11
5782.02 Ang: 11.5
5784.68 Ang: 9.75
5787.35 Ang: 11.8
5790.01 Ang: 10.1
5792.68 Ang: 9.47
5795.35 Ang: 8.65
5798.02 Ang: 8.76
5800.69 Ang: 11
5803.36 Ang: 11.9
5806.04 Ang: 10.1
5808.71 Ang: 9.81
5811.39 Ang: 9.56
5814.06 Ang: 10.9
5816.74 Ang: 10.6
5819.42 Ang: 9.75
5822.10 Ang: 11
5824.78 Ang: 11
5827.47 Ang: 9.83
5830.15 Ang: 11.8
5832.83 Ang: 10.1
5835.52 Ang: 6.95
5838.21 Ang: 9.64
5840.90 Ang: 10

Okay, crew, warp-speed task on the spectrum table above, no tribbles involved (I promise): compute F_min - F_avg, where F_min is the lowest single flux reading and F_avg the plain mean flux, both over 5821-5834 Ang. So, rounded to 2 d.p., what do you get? -0.92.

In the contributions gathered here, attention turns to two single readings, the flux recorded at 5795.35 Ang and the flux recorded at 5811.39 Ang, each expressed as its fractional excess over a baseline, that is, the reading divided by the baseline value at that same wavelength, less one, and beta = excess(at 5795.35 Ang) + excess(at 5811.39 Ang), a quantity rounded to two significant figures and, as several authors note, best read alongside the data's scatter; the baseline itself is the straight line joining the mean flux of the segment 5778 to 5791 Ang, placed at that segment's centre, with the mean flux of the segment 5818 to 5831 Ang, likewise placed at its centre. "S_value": -0.31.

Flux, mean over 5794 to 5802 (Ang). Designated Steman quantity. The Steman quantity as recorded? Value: 9.5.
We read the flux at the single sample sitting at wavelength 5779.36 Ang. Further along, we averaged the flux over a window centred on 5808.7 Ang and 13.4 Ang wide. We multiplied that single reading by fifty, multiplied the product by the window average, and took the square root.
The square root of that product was 75.8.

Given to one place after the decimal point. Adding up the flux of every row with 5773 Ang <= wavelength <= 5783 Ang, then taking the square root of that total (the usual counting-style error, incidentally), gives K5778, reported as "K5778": 6.6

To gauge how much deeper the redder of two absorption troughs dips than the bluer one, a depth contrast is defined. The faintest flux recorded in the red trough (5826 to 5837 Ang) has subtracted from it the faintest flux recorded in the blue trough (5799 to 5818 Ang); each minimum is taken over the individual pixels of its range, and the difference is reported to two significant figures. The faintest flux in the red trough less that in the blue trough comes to -2.6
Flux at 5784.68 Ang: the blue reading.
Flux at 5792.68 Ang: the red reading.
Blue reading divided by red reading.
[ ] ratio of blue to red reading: 1.03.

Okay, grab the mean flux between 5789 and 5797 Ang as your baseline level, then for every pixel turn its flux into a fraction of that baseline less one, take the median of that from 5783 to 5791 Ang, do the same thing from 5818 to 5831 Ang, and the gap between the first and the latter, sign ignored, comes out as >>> 0.10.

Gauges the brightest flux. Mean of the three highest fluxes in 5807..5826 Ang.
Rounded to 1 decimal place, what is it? 11.0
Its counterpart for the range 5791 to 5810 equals 11.0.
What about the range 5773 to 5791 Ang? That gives 11.6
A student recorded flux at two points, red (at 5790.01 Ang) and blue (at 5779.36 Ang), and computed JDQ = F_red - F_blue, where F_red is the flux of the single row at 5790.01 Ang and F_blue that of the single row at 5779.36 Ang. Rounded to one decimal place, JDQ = -0.9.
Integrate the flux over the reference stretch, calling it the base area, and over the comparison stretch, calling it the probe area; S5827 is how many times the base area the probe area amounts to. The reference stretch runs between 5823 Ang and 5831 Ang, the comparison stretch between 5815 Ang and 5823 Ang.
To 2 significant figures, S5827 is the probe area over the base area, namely 0.96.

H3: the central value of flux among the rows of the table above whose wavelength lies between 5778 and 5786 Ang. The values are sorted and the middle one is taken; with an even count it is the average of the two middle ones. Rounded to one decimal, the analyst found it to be 11.0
